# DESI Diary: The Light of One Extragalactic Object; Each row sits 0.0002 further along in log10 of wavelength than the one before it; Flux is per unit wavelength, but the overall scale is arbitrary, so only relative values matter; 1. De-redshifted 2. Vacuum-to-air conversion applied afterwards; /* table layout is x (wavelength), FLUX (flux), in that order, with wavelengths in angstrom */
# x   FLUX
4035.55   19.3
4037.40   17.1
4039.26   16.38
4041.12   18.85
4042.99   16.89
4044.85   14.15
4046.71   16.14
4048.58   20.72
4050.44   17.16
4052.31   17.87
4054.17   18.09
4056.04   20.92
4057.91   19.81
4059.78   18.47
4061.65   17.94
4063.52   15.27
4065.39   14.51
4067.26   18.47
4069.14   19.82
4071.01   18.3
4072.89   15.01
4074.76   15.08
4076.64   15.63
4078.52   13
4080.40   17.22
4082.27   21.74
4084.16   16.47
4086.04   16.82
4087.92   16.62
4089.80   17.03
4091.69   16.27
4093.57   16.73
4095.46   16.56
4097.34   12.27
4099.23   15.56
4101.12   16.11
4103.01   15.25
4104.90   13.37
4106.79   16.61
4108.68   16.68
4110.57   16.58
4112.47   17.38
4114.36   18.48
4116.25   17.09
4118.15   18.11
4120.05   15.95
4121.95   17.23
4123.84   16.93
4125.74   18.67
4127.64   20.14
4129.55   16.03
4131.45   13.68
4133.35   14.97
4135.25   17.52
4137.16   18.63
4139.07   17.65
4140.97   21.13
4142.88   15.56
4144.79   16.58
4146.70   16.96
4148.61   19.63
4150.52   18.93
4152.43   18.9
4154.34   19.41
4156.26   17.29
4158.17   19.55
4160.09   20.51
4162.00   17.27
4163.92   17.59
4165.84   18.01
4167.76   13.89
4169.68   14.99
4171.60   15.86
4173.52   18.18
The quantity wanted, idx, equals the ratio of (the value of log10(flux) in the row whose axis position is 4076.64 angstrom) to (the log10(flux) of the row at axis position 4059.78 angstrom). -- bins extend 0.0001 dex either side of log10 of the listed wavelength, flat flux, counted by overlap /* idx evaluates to 0.94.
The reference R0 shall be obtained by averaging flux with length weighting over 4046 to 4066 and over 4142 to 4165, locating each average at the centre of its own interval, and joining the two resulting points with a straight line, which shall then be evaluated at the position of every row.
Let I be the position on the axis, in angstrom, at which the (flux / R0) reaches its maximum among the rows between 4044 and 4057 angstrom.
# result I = 4056.04 angstrom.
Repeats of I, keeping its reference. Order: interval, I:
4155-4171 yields 4160.09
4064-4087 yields 4082.27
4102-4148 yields 4140.97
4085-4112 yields 4089.80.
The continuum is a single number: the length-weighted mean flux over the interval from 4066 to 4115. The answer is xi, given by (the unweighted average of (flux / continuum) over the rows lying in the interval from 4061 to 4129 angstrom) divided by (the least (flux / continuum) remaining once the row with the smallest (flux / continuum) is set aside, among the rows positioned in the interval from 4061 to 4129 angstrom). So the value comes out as 1.28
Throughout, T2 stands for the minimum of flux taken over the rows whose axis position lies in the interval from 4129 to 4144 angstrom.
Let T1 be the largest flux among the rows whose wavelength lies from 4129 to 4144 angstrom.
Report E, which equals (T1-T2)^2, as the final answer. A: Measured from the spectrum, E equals 56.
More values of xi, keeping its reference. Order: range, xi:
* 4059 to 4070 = 1.14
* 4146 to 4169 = 1.07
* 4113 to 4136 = 1.14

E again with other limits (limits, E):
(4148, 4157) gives 5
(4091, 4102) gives 20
